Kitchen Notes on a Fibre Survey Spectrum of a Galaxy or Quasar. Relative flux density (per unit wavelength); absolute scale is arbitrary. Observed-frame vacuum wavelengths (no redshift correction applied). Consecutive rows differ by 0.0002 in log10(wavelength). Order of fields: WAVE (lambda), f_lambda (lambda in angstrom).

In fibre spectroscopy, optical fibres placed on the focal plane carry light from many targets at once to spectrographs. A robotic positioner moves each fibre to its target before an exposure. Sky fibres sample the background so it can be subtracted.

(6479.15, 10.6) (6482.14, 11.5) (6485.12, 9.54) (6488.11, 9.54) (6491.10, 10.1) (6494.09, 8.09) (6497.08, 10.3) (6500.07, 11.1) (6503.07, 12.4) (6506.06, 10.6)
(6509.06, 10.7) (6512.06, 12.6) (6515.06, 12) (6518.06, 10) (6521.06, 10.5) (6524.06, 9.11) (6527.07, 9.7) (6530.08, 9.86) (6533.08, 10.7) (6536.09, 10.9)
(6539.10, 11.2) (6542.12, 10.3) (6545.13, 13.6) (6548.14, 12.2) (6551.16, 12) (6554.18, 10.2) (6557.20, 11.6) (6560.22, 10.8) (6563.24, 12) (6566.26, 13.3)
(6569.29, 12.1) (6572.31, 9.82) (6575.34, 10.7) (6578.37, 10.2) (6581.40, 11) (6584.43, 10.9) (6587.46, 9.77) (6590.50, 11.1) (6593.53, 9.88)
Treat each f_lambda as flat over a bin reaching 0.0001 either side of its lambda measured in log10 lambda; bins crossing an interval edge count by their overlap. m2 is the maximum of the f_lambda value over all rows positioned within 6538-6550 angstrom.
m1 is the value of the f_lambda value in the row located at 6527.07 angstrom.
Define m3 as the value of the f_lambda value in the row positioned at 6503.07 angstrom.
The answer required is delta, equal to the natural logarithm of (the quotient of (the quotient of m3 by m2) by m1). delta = -2.36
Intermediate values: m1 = 9.7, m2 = 13.6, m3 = 12.4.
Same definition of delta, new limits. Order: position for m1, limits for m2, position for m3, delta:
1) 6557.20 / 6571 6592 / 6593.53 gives -2.57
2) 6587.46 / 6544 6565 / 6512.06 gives -2.36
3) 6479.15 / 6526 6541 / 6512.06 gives -2.24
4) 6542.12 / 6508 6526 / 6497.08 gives -2.53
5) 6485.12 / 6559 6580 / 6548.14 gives -2.34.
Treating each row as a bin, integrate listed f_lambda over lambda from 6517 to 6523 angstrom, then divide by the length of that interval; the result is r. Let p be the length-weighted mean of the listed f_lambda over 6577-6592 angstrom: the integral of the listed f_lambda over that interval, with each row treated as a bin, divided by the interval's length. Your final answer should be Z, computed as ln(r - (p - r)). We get 2.28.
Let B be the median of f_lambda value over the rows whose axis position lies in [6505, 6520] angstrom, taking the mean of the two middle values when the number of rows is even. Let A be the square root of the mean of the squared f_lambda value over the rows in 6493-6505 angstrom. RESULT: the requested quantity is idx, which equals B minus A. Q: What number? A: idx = 0.1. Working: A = 10.59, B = 10.7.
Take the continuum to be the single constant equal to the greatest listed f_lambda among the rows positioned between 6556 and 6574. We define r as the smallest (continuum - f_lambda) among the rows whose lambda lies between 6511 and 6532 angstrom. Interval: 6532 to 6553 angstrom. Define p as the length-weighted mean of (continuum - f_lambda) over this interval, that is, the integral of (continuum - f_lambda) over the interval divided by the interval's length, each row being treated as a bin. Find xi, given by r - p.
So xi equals -1.0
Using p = 1.7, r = 0.7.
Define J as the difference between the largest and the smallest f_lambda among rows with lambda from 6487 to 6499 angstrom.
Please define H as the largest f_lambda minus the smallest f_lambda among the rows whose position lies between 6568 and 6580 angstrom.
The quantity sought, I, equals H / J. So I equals 1.0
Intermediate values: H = 2.28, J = 2.21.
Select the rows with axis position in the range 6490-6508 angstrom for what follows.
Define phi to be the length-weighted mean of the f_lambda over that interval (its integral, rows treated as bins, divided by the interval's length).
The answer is 10.45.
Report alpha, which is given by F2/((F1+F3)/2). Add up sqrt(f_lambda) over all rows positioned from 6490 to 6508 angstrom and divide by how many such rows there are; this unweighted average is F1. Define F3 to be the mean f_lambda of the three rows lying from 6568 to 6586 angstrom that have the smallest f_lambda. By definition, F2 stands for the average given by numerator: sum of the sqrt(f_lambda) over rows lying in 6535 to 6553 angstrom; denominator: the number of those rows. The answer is 0.508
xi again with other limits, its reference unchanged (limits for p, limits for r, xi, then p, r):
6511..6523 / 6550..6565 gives -0.9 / 2.2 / 1.3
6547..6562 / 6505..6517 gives -1.2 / 1.9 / 0.7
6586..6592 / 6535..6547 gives -3.2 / 2.9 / -0.3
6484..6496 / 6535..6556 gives -4.3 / 4.0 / -0.3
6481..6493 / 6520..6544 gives -1.1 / 3.2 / 2.1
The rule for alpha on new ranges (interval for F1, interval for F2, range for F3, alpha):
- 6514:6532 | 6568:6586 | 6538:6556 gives 0.477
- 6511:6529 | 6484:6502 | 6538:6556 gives 0.452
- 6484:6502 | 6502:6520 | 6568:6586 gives 0.504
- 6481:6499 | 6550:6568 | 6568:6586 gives 0.510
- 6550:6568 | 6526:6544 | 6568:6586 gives 0.473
